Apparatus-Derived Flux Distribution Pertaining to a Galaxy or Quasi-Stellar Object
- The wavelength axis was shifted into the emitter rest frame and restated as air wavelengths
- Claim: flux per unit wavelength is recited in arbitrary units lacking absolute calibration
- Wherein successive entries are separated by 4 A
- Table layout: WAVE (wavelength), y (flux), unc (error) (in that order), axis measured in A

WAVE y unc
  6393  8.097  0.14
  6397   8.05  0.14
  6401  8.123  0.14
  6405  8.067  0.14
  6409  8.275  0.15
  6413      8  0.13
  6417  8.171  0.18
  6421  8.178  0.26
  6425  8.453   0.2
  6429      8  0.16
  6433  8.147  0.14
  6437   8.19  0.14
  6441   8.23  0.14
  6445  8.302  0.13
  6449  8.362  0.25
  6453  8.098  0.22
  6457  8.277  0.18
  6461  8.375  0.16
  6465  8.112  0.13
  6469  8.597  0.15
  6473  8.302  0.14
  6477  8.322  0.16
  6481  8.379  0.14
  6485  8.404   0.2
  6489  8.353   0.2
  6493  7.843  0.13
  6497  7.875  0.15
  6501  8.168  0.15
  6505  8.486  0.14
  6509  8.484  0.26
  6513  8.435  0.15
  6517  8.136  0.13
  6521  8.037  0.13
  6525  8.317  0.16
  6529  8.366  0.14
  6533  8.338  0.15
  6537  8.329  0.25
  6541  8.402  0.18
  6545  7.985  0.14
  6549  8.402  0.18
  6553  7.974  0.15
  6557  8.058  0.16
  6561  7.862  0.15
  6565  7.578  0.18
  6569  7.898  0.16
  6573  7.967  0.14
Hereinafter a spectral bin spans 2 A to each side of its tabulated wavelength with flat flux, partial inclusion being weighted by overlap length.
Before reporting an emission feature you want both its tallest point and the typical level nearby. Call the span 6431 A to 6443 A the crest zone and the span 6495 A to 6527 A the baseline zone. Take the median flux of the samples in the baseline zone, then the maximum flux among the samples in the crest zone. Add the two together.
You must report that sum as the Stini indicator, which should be 16.5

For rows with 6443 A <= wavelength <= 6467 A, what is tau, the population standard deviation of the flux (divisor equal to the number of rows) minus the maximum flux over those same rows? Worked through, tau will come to -8.26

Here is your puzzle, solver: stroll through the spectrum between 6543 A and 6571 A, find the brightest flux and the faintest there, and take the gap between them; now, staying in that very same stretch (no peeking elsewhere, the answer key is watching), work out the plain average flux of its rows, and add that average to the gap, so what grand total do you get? 8.79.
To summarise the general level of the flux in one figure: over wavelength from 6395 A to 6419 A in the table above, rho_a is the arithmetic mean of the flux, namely 8.11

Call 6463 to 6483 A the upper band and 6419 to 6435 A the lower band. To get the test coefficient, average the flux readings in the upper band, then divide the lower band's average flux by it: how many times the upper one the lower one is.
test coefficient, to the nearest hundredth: 0.98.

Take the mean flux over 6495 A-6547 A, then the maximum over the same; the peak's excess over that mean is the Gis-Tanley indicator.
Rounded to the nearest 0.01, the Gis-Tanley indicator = 0.23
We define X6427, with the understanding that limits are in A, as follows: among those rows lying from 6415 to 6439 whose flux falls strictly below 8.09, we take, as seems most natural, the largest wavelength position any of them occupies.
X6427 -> 6429 A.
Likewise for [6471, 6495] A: 6493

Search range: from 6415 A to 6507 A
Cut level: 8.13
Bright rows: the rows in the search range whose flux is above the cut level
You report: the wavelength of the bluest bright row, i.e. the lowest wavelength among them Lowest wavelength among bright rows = 6417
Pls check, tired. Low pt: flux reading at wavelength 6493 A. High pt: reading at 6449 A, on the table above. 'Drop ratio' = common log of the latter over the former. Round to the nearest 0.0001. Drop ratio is 0.0278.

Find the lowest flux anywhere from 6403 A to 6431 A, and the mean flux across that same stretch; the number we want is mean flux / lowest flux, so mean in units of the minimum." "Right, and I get 1.02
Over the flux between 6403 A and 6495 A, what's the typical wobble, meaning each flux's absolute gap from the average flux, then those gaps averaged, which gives 0.136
